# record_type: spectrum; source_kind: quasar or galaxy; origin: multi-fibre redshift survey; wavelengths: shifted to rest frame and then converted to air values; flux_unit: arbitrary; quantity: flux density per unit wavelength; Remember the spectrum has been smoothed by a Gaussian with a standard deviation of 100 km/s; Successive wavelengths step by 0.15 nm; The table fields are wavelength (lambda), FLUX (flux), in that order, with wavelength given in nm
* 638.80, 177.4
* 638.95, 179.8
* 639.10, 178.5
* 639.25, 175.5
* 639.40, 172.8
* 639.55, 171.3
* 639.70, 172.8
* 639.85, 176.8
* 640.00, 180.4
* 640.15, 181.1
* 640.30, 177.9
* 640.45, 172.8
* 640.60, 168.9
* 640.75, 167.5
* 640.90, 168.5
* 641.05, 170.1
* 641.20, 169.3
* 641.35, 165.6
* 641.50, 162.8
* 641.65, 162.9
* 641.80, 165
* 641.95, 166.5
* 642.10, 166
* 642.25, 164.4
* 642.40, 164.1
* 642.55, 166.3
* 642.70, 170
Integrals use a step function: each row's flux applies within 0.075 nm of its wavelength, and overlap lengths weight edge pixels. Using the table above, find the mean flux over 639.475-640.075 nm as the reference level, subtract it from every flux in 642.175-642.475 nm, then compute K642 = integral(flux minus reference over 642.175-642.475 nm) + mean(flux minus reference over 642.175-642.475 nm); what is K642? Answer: -14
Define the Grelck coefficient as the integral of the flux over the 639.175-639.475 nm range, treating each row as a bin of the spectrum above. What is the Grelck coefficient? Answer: 52.2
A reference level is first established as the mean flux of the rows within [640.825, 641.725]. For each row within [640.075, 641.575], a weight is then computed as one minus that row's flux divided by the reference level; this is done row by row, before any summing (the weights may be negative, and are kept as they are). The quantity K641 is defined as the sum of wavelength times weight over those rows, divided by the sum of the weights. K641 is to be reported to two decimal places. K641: 640.32 nm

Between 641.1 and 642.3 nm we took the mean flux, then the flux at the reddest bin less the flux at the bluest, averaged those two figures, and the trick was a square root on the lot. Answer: 8.96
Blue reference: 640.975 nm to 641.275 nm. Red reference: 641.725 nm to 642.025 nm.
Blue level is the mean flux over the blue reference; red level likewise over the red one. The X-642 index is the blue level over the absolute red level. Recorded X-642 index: 1.02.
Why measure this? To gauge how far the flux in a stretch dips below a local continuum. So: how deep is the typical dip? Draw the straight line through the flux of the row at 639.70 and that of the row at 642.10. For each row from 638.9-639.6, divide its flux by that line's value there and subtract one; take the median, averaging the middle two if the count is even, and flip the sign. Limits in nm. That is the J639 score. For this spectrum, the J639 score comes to -0.008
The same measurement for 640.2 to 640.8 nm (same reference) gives -0.002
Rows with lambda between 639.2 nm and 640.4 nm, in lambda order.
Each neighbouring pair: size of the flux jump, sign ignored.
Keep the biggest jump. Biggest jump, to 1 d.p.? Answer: 4.0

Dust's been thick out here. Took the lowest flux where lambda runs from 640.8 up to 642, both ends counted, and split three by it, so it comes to 0.0184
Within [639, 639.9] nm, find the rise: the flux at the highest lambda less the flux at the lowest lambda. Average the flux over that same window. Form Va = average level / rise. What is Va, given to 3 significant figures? -103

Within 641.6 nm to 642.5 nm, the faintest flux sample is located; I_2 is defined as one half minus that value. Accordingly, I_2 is -162.4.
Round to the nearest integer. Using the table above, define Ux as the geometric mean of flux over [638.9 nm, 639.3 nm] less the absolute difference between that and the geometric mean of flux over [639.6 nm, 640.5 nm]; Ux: 177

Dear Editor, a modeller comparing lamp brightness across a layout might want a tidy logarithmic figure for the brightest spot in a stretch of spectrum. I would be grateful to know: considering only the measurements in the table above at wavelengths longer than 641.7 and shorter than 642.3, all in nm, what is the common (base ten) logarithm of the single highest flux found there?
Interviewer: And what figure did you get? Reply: 2.22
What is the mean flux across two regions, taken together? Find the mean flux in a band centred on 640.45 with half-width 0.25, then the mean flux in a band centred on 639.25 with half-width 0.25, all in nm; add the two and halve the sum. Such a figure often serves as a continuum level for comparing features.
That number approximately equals 174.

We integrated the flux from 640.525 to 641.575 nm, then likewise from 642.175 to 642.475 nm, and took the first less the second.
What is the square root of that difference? 11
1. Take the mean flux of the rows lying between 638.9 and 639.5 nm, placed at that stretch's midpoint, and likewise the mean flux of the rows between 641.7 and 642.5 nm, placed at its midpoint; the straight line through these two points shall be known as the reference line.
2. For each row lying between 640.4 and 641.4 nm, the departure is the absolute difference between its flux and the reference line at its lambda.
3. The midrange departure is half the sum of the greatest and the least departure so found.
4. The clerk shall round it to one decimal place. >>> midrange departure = 1.8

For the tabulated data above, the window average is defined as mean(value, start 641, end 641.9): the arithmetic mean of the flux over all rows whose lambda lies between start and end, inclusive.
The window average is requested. 166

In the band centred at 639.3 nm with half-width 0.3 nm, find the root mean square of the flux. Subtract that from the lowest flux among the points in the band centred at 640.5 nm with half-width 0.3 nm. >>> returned -7.0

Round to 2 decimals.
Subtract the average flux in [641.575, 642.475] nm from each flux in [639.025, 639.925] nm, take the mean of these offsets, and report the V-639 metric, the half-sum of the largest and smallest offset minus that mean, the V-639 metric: 0.28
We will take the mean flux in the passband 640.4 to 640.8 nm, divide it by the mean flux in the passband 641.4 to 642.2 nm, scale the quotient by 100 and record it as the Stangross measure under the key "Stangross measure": 103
